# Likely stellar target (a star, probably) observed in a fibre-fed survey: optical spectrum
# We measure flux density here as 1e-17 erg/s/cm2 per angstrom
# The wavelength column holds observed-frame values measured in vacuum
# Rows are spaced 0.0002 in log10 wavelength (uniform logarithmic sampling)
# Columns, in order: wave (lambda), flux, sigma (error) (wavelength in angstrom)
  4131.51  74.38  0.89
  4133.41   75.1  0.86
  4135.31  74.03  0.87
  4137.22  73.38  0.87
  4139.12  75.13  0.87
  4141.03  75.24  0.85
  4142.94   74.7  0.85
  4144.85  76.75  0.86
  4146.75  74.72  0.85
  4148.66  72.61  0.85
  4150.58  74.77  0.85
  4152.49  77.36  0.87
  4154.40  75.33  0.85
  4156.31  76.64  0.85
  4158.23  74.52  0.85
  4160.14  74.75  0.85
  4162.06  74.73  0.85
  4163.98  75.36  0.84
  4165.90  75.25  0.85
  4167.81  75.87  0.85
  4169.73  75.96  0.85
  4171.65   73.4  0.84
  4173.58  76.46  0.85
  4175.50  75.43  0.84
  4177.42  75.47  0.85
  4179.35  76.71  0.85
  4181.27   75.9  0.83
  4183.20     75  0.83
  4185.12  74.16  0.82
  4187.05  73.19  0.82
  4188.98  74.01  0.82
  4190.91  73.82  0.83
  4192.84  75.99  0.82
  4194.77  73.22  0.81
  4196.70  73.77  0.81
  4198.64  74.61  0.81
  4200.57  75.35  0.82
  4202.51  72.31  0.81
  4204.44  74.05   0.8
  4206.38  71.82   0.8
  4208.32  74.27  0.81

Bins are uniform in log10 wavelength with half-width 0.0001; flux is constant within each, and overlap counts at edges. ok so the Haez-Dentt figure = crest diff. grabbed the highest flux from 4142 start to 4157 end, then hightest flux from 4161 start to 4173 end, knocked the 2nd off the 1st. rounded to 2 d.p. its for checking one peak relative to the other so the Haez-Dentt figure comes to 1.40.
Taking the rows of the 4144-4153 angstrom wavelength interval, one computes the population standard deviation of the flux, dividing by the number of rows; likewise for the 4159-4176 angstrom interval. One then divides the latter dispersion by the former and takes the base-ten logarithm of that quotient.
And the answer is -0.30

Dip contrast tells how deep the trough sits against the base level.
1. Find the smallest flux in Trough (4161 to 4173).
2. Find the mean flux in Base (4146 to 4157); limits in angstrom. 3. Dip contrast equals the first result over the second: 0.976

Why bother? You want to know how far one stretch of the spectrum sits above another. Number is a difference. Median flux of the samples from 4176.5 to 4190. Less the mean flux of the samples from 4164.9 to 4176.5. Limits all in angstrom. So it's -0.4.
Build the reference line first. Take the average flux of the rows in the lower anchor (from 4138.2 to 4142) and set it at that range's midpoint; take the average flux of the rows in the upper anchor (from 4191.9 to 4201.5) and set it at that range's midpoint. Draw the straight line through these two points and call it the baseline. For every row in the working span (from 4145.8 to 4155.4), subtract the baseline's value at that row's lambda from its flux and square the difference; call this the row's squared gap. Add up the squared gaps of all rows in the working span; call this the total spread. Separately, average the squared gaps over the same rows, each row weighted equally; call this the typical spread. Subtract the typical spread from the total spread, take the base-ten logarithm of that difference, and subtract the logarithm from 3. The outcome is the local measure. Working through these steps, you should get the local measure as 2.0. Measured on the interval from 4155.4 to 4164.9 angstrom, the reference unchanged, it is 2.6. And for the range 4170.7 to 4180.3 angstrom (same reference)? 2.1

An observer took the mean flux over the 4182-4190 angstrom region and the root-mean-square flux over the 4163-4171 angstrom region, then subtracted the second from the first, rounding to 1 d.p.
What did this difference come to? -1.5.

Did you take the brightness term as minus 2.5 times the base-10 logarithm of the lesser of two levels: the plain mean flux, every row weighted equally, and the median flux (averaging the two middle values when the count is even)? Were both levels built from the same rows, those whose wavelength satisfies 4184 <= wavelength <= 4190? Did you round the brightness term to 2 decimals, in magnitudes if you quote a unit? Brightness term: -4.67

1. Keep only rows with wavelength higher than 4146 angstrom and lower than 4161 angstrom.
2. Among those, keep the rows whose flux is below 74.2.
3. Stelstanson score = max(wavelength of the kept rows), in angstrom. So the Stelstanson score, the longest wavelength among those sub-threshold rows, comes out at 4148.66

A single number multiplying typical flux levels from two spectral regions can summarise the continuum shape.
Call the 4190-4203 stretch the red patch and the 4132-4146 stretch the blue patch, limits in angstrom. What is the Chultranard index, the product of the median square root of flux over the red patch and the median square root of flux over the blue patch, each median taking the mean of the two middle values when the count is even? 74.5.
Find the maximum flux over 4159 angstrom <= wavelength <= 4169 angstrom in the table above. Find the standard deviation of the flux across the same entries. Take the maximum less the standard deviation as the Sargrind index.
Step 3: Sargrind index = 75.4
